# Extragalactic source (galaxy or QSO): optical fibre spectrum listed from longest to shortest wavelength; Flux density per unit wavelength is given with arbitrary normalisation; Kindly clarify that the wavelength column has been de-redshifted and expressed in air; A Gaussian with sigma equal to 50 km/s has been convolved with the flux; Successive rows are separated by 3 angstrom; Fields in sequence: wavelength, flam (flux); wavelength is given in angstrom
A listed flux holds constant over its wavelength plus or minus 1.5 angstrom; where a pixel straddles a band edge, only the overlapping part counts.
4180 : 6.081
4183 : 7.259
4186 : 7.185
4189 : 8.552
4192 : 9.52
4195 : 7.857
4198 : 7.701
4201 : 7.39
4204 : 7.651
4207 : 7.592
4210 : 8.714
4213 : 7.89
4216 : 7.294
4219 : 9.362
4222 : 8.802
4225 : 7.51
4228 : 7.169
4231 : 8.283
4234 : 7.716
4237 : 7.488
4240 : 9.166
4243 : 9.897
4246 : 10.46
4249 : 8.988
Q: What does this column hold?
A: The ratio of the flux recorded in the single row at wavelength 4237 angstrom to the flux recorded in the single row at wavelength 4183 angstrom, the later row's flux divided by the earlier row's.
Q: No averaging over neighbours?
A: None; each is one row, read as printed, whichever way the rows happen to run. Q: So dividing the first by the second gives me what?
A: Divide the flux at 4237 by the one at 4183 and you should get 1.0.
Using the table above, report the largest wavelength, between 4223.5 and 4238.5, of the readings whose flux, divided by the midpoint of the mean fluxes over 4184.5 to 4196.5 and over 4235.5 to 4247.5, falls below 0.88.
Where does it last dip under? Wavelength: 4237 angstrom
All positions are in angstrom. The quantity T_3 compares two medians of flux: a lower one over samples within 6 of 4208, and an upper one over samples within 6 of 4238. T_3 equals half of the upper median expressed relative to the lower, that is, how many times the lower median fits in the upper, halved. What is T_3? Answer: 0.54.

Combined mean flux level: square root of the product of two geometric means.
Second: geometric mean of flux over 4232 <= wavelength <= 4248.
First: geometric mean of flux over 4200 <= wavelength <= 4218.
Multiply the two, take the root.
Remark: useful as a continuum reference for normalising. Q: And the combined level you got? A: 8.3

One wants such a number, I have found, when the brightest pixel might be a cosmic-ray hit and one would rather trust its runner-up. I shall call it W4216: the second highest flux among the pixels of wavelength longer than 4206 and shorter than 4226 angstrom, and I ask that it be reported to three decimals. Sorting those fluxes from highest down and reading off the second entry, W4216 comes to 8.802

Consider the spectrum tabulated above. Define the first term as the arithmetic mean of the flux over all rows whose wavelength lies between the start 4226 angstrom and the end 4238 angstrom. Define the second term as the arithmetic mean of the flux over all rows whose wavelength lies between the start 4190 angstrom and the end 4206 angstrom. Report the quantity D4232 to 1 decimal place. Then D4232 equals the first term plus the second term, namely 15.7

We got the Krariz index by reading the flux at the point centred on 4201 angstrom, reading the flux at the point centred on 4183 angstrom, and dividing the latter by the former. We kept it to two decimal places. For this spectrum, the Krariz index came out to 0.98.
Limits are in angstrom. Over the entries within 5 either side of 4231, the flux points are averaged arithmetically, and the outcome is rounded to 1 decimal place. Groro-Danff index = 7.7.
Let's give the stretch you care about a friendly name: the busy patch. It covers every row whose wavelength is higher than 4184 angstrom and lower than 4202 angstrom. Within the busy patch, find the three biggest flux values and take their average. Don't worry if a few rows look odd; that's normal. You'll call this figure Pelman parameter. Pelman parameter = 8.6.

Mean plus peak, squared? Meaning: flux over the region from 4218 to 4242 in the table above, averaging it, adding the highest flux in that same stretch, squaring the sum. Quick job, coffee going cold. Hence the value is 308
